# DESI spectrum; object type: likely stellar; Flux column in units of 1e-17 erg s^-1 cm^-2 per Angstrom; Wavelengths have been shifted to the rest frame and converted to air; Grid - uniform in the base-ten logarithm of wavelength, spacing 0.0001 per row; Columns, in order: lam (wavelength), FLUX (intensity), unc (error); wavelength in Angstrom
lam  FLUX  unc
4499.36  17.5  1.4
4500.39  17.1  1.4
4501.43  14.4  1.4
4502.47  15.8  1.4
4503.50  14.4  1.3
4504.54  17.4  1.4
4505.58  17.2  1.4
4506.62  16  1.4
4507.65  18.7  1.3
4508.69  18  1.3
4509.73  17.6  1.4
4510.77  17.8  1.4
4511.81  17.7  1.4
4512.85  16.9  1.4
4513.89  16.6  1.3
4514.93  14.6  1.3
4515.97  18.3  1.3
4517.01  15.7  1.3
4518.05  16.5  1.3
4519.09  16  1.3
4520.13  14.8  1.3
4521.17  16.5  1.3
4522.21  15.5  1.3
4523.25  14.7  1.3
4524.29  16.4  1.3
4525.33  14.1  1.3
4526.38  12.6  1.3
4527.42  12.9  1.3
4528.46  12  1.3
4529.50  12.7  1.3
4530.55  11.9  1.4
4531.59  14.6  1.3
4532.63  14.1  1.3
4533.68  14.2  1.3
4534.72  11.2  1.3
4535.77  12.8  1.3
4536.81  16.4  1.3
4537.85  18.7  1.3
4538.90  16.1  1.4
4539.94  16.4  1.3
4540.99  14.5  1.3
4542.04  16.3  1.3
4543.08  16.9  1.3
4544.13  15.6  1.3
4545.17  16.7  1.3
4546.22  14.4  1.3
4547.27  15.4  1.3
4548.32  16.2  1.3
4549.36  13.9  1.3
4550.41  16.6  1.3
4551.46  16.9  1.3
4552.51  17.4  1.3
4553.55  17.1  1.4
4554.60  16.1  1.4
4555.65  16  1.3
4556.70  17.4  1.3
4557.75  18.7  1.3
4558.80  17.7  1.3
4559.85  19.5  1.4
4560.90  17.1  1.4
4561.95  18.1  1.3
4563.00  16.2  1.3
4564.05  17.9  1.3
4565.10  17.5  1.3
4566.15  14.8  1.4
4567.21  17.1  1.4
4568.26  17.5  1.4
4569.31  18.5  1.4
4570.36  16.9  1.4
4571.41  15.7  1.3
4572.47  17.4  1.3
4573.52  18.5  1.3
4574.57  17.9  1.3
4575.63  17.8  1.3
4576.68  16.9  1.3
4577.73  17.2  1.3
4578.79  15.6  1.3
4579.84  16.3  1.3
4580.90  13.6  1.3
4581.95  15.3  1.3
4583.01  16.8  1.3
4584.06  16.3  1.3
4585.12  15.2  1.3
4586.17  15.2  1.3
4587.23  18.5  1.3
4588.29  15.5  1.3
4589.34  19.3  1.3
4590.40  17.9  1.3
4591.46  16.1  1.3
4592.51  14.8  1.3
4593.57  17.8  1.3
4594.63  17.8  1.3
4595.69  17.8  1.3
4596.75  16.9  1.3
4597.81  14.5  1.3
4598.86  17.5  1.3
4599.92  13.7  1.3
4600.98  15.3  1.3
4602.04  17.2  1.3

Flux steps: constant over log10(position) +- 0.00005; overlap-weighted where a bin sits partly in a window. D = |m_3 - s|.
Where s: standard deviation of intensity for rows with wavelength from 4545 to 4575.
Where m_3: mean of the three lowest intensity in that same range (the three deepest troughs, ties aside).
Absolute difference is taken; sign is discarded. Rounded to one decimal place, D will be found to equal 13.1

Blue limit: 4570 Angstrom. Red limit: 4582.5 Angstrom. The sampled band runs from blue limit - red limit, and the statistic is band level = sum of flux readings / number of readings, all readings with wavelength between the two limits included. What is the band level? 16.6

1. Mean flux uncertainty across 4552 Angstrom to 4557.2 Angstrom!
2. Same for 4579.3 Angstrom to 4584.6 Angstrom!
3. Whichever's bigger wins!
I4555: 1.34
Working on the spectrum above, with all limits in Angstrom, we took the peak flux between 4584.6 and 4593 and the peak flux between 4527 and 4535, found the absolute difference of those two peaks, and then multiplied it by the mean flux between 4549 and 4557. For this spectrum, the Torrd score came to 77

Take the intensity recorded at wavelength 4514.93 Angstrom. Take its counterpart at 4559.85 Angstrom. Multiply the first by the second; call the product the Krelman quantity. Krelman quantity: 285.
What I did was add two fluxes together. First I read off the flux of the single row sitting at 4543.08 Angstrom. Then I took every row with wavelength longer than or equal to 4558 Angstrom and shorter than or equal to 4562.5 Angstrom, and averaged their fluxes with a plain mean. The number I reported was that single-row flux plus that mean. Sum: 35.0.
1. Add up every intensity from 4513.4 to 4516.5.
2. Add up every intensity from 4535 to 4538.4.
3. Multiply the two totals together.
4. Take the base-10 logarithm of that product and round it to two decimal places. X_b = 3.37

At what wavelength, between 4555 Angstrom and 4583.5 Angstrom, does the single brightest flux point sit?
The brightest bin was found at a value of 4559.85 Angstrom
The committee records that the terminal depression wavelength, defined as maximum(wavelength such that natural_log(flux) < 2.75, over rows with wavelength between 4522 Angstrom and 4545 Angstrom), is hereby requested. 4544.13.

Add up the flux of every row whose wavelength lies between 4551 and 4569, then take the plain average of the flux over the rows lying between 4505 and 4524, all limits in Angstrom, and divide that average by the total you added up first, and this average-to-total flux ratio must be 0.06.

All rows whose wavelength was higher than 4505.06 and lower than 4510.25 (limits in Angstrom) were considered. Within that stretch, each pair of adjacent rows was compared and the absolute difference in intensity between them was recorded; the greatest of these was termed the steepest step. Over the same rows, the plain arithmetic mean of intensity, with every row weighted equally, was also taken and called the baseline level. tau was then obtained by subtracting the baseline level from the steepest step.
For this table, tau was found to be -15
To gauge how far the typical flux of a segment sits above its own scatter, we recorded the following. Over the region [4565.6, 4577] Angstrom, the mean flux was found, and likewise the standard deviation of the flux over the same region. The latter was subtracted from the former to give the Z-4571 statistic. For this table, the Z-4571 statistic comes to 16.1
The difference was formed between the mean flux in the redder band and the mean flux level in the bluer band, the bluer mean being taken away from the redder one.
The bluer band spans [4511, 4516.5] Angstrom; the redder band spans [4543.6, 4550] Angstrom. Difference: -1.5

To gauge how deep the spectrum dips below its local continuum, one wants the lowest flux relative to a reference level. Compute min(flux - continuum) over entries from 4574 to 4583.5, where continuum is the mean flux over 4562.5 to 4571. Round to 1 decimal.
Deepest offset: -3.4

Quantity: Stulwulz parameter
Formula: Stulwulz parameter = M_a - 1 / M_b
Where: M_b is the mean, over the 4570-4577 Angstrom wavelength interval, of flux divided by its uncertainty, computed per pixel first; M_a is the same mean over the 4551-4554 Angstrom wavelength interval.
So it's 12.8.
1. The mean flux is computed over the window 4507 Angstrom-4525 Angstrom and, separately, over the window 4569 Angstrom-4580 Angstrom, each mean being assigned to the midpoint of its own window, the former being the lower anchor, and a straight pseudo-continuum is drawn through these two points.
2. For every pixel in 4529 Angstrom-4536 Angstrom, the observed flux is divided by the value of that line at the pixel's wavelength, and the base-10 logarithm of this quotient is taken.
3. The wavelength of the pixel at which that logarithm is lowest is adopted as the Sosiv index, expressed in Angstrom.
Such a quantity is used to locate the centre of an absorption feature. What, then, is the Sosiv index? 4534.72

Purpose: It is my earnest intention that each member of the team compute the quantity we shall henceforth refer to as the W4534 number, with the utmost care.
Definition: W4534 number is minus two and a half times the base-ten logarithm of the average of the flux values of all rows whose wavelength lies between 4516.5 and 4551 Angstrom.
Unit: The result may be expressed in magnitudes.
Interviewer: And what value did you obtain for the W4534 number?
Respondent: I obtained -2.94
